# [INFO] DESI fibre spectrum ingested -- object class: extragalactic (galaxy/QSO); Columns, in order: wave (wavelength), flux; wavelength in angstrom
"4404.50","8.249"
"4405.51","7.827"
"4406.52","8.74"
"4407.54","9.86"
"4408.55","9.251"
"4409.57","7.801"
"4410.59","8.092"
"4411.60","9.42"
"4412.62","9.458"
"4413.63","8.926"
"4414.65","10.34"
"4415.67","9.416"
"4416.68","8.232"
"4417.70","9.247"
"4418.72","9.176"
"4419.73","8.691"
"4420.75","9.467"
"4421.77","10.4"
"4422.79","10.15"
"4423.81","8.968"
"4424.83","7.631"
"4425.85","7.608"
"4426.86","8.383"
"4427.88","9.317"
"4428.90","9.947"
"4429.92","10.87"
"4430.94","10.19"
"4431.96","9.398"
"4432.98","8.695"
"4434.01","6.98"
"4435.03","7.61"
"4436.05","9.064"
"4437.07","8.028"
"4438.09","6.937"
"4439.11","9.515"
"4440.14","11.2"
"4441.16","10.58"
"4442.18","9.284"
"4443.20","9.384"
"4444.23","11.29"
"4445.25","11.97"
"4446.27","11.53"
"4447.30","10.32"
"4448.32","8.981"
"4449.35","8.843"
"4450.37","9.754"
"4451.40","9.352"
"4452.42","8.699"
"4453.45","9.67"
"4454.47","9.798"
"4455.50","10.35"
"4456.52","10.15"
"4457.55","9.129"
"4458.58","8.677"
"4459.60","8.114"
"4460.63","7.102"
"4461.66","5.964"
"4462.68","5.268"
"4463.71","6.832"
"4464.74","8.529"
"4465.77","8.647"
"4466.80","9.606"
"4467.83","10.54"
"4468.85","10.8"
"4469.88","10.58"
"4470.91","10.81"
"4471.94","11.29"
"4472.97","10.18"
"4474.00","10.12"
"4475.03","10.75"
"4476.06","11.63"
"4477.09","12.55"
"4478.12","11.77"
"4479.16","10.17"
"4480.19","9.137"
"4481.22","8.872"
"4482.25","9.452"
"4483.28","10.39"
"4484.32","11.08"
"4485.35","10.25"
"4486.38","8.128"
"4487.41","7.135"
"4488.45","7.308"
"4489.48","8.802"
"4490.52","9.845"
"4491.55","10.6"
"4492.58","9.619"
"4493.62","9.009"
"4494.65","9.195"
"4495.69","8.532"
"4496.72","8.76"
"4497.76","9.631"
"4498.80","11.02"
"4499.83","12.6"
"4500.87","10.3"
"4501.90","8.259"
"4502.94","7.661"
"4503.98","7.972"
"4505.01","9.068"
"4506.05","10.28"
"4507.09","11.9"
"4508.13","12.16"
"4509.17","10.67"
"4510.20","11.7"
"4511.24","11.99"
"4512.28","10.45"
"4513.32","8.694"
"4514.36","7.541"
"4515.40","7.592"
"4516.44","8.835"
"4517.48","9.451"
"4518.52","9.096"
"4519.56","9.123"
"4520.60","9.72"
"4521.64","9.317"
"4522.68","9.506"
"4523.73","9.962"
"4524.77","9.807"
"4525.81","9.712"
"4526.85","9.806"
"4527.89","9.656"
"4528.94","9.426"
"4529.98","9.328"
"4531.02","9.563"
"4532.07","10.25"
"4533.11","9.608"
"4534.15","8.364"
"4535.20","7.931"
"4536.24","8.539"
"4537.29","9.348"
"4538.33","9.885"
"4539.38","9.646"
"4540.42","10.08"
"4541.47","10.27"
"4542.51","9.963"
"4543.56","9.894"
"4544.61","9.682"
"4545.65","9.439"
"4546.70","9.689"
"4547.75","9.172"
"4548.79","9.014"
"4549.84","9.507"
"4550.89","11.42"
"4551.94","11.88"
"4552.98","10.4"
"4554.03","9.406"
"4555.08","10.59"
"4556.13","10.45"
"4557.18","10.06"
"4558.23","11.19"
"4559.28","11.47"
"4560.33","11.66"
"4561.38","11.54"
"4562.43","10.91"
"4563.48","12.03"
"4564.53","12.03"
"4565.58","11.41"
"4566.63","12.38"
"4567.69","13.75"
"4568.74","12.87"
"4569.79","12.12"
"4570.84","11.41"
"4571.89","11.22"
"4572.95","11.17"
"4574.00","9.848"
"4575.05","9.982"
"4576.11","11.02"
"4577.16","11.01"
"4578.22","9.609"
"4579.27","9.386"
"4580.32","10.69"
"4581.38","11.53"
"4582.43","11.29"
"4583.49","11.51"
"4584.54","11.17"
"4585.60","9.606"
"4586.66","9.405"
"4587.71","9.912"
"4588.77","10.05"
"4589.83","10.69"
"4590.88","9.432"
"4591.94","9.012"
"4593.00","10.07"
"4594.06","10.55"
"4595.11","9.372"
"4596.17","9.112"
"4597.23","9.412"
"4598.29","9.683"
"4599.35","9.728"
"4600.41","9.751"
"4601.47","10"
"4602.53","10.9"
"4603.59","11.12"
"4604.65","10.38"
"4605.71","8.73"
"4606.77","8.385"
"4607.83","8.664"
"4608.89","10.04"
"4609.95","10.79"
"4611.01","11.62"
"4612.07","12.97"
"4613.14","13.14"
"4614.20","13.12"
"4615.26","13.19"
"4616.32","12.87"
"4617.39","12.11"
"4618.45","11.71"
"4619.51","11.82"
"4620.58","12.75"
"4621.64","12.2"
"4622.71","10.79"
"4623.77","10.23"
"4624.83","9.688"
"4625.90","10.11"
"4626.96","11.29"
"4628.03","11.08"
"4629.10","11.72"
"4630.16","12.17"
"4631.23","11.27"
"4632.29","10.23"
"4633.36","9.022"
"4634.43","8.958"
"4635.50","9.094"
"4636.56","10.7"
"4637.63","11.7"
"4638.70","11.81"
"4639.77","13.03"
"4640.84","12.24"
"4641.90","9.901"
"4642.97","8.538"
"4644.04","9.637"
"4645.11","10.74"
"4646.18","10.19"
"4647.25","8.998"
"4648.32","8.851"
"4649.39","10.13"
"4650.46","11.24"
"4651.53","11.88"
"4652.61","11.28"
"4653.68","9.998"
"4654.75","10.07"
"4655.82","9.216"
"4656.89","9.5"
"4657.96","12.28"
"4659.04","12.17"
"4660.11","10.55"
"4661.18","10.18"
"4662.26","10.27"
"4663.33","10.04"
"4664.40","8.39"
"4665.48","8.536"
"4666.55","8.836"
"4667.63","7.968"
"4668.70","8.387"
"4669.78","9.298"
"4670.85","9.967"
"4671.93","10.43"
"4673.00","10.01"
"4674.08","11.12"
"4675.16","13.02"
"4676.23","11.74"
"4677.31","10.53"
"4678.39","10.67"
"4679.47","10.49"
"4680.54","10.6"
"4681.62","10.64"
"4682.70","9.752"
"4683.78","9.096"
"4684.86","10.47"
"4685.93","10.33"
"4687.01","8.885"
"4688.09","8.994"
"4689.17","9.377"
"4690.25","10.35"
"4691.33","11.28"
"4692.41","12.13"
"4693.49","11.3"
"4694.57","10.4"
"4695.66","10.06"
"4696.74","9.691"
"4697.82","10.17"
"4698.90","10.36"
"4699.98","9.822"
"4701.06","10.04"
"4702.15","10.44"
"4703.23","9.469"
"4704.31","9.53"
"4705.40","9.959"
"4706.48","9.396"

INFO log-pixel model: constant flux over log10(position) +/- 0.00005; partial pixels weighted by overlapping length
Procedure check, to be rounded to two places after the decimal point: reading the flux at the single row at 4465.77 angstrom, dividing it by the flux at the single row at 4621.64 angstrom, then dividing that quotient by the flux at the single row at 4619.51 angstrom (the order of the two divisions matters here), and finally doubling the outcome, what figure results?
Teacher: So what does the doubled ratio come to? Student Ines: 0.12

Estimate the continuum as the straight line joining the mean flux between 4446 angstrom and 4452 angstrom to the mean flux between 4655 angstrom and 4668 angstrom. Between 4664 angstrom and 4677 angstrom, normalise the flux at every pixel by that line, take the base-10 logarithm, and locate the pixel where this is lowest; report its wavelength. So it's 4667.63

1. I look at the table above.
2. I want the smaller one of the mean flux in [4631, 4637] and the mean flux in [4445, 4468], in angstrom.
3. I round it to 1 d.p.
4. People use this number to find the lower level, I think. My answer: 9.0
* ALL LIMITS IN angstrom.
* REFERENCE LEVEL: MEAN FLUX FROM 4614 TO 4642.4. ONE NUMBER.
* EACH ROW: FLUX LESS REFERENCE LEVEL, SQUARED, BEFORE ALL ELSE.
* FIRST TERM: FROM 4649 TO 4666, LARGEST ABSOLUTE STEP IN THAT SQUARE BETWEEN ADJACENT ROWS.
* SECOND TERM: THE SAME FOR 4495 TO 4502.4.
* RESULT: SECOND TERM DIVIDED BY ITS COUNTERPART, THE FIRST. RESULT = 1.2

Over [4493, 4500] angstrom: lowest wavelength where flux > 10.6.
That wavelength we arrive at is 4498.80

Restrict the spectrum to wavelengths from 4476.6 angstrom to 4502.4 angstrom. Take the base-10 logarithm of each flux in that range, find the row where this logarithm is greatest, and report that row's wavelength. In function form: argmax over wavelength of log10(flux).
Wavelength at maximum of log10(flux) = 4499.83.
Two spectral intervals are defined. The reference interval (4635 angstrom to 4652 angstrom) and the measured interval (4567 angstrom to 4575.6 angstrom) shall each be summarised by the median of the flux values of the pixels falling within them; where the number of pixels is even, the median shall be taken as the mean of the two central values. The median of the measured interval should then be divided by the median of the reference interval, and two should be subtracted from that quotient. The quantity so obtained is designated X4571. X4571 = -0.92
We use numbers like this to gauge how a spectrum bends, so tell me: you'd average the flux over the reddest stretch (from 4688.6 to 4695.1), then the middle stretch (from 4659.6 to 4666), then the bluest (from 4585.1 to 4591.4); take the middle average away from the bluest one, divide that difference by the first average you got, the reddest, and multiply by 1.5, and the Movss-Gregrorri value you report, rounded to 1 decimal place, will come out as 0.0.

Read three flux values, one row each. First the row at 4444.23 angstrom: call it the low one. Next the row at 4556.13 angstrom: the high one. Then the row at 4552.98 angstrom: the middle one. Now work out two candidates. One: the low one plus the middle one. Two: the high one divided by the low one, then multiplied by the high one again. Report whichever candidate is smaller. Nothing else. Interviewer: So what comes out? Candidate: 9.7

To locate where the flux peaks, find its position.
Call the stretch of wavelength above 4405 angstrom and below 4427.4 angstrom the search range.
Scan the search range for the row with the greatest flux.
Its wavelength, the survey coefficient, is 4421.77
